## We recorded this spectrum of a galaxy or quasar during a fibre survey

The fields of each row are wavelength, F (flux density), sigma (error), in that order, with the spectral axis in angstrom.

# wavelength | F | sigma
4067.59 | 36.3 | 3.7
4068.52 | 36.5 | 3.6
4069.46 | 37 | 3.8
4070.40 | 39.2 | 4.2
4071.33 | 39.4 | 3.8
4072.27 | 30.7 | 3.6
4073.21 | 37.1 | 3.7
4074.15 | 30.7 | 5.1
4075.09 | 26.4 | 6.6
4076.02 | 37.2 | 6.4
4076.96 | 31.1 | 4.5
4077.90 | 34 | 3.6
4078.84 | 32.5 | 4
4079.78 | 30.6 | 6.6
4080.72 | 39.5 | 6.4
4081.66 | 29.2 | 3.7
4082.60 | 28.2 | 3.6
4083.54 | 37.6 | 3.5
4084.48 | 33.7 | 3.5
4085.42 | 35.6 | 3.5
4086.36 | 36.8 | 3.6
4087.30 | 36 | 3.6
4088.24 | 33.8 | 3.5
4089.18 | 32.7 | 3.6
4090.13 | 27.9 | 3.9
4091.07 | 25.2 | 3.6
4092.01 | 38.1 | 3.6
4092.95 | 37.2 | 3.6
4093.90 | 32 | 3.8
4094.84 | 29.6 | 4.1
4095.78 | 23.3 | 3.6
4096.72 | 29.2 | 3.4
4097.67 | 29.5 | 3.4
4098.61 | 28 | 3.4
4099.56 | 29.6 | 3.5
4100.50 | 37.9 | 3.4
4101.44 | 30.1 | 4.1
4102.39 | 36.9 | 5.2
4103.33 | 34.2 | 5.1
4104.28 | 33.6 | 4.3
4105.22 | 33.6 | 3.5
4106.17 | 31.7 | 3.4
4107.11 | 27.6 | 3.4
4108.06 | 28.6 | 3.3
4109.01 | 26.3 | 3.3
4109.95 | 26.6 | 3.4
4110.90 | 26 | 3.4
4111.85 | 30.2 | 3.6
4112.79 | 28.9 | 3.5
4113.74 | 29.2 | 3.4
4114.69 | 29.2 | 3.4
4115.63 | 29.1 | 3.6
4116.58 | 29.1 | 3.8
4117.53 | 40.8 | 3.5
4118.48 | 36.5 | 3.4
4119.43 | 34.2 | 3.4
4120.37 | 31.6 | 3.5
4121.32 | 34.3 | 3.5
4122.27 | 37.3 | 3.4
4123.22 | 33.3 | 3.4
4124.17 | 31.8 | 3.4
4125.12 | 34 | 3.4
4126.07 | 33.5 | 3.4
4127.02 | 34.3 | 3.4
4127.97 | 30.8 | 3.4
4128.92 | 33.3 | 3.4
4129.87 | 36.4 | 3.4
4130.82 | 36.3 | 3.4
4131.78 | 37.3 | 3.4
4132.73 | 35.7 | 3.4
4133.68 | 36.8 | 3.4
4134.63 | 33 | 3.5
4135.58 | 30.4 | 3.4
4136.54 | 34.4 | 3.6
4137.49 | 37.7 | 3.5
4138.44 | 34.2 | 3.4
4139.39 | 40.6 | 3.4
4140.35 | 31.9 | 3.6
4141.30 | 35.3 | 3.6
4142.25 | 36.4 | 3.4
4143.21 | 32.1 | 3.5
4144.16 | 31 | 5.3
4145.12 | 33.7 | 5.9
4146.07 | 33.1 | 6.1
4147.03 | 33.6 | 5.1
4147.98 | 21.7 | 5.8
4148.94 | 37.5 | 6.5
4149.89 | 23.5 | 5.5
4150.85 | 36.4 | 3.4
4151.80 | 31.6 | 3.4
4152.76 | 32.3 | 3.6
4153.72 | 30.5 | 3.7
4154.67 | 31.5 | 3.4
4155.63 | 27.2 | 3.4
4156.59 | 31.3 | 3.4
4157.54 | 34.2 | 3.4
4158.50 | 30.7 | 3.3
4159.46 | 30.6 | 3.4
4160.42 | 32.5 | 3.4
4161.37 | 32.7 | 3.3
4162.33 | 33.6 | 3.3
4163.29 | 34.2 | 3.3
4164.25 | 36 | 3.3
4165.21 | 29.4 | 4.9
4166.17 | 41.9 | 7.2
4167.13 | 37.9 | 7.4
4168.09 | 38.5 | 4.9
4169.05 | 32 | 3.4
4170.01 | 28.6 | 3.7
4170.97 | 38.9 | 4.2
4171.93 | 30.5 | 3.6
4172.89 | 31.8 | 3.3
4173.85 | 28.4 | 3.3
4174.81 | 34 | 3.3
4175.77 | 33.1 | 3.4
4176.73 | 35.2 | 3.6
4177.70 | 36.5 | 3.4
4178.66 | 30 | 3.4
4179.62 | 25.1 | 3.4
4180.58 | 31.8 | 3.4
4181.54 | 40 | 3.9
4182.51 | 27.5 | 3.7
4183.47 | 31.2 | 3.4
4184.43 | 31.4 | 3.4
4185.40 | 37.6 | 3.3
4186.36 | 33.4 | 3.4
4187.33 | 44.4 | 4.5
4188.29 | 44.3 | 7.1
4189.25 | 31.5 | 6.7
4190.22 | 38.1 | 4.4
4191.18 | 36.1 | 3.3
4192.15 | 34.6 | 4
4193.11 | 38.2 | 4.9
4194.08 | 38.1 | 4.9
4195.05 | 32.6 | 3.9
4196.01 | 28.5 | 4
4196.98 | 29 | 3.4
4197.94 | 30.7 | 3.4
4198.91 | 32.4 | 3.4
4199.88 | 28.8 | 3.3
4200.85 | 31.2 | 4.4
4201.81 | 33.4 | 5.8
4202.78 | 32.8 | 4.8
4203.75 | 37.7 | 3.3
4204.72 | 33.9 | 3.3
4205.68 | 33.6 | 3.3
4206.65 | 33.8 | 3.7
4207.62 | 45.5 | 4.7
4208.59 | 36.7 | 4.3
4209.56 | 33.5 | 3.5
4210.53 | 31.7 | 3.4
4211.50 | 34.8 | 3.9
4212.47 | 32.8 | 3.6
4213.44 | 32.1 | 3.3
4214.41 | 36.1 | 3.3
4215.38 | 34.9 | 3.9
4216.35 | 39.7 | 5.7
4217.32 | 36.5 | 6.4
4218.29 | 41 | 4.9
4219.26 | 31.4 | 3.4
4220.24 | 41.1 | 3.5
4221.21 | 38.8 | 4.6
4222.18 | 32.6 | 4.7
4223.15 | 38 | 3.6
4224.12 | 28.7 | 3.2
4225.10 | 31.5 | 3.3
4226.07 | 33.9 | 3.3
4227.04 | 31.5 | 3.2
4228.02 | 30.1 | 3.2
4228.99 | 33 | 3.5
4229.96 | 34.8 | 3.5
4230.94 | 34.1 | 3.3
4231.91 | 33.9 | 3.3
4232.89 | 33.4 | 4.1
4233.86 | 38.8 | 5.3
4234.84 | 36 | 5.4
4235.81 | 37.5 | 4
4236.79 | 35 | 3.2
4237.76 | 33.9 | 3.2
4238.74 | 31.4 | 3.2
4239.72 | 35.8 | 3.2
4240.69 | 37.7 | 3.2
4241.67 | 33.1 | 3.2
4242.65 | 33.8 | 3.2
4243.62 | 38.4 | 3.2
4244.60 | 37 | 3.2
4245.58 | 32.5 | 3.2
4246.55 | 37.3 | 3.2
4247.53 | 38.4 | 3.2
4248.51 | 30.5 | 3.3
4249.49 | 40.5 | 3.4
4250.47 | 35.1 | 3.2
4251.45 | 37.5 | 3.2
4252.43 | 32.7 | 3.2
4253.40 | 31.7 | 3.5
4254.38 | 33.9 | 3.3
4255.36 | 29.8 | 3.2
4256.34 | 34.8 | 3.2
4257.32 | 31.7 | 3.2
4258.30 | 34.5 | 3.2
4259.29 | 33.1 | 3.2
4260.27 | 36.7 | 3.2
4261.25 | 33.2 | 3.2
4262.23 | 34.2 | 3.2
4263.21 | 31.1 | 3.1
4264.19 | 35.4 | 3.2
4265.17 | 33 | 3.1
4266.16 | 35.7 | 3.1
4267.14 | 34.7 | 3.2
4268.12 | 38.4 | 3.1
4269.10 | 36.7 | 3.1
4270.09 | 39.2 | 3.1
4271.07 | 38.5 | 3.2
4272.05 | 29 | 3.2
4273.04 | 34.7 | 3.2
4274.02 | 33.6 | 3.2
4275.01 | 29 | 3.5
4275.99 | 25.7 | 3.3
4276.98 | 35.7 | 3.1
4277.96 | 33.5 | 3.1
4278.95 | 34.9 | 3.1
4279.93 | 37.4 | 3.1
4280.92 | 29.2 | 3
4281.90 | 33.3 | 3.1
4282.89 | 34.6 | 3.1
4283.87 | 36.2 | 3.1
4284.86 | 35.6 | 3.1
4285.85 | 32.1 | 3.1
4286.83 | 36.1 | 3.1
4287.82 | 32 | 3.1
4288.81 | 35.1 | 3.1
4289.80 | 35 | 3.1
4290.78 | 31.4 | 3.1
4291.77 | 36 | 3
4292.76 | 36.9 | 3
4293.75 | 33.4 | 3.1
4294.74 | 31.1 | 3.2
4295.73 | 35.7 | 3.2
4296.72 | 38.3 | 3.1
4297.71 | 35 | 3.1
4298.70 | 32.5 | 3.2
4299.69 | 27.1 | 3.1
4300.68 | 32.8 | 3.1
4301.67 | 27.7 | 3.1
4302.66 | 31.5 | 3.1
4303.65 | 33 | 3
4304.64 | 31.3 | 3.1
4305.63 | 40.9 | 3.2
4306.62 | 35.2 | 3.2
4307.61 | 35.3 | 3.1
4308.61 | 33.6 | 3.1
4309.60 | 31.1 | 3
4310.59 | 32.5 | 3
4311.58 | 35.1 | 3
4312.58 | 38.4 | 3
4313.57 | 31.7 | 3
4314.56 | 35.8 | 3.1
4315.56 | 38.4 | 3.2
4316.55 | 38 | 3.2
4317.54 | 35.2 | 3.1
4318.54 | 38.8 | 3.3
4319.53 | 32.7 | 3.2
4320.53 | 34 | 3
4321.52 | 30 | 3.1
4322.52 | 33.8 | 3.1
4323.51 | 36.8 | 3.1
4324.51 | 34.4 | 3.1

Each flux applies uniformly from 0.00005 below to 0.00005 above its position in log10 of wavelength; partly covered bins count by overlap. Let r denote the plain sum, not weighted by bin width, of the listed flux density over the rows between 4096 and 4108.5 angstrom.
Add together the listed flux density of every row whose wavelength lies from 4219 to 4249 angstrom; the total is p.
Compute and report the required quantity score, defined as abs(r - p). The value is 663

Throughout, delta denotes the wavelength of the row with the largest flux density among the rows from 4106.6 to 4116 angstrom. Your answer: 4111.85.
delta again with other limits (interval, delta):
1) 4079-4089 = 4080.72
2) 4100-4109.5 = 4100.50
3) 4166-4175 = 4166.17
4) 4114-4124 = 4117.53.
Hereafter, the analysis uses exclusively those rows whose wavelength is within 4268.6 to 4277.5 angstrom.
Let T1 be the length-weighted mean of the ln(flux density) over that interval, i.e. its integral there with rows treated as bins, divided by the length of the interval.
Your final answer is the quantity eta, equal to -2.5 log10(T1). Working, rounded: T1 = 3.504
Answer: -1.36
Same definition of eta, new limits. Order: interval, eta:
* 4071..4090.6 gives -1.36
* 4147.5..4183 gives -1.35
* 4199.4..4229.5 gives -1.37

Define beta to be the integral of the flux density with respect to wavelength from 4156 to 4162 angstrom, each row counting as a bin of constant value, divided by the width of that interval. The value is 32.0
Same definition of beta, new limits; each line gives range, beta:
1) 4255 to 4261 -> 33.5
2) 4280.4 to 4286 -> 33.6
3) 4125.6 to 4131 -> 34.0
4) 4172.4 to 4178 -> 33.0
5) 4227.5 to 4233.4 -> 33.2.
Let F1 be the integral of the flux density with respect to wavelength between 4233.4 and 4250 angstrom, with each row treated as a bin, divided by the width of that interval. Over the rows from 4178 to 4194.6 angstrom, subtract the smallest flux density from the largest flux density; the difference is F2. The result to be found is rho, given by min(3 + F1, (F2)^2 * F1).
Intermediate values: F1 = 35.7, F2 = 19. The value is 39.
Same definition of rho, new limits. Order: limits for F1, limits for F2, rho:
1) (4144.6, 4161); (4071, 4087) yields 34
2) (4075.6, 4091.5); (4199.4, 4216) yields 36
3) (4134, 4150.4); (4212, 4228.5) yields 36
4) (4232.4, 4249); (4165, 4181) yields 38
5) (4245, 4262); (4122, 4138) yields 37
